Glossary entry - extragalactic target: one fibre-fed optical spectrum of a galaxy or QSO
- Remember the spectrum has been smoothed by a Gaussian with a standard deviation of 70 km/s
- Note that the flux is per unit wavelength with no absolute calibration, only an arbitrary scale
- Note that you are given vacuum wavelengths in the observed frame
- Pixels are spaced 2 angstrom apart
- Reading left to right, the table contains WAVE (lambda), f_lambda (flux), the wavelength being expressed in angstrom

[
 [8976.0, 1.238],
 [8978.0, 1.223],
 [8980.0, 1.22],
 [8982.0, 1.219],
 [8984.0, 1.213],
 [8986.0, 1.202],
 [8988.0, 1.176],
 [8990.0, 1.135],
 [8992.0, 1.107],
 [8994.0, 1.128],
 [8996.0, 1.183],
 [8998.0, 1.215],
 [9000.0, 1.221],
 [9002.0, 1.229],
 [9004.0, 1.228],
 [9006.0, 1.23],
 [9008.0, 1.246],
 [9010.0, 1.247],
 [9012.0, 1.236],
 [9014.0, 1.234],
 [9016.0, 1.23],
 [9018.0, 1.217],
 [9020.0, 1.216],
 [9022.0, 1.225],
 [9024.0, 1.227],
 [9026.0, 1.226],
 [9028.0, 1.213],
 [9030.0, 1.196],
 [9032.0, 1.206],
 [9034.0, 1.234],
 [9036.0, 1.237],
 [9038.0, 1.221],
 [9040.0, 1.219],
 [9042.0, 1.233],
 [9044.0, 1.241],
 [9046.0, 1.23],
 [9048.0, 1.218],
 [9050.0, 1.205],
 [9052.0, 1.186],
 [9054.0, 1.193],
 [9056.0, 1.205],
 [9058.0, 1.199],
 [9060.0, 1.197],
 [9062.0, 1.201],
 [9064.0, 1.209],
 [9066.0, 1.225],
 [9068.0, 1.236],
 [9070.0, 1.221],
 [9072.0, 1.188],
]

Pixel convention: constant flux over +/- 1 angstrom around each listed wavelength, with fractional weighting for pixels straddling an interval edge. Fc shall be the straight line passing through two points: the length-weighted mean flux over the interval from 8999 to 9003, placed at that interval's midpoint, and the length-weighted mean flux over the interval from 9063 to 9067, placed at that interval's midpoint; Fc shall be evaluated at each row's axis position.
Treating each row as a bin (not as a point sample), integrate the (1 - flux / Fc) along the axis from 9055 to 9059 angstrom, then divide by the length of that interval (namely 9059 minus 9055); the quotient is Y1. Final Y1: 0.013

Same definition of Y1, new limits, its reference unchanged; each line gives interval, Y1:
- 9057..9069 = 0.005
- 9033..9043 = -0.007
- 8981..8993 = 0.042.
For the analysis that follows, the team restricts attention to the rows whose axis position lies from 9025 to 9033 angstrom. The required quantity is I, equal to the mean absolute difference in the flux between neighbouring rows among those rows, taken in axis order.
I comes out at 0.0133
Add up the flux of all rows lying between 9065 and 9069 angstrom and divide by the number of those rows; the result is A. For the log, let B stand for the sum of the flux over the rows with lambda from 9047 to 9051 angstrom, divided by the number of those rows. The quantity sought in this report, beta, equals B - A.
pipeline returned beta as -0.019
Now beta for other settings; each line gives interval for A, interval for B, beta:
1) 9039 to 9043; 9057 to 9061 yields -0.028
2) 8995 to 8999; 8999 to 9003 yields 0.026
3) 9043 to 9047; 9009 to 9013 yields 0.006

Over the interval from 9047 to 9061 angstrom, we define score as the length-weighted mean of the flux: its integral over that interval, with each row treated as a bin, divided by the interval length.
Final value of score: 1.20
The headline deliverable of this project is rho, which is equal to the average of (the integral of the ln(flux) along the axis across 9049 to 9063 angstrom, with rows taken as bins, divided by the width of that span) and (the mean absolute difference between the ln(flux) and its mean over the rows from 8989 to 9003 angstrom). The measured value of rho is 0.109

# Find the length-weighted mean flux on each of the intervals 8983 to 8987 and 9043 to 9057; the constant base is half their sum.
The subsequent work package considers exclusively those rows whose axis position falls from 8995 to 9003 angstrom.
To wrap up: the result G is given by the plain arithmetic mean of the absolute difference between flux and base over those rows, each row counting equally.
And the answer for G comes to 0.016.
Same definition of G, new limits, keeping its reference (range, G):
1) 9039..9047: 0.021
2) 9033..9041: 0.018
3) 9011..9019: 0.020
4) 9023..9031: 0.013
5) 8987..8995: 0.073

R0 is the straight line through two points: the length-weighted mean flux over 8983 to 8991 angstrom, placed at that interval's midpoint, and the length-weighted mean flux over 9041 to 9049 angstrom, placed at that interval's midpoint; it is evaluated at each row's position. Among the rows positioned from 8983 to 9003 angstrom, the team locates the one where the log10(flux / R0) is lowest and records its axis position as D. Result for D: 8992.0 angstrom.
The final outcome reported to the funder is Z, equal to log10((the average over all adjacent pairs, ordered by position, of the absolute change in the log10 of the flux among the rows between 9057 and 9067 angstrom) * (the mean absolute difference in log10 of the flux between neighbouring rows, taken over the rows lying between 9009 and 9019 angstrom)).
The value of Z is -5.15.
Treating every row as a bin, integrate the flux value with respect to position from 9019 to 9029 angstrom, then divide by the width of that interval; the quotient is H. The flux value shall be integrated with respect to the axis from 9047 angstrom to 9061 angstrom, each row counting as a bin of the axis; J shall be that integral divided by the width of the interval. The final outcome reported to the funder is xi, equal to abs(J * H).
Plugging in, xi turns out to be 1.47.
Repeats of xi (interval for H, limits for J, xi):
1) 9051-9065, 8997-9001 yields 1.46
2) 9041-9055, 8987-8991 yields 1.40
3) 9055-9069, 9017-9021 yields 1.47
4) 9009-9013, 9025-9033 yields 1.50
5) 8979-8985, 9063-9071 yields 1.49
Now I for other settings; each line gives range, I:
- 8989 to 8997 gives 0.0347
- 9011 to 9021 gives 0.0050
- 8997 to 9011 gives 0.0057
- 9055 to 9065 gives 0.0050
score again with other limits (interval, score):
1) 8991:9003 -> 1.18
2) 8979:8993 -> 1.18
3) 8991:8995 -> 1.12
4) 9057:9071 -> 1.21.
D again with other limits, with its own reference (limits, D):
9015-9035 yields 9030.0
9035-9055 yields 9052.0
